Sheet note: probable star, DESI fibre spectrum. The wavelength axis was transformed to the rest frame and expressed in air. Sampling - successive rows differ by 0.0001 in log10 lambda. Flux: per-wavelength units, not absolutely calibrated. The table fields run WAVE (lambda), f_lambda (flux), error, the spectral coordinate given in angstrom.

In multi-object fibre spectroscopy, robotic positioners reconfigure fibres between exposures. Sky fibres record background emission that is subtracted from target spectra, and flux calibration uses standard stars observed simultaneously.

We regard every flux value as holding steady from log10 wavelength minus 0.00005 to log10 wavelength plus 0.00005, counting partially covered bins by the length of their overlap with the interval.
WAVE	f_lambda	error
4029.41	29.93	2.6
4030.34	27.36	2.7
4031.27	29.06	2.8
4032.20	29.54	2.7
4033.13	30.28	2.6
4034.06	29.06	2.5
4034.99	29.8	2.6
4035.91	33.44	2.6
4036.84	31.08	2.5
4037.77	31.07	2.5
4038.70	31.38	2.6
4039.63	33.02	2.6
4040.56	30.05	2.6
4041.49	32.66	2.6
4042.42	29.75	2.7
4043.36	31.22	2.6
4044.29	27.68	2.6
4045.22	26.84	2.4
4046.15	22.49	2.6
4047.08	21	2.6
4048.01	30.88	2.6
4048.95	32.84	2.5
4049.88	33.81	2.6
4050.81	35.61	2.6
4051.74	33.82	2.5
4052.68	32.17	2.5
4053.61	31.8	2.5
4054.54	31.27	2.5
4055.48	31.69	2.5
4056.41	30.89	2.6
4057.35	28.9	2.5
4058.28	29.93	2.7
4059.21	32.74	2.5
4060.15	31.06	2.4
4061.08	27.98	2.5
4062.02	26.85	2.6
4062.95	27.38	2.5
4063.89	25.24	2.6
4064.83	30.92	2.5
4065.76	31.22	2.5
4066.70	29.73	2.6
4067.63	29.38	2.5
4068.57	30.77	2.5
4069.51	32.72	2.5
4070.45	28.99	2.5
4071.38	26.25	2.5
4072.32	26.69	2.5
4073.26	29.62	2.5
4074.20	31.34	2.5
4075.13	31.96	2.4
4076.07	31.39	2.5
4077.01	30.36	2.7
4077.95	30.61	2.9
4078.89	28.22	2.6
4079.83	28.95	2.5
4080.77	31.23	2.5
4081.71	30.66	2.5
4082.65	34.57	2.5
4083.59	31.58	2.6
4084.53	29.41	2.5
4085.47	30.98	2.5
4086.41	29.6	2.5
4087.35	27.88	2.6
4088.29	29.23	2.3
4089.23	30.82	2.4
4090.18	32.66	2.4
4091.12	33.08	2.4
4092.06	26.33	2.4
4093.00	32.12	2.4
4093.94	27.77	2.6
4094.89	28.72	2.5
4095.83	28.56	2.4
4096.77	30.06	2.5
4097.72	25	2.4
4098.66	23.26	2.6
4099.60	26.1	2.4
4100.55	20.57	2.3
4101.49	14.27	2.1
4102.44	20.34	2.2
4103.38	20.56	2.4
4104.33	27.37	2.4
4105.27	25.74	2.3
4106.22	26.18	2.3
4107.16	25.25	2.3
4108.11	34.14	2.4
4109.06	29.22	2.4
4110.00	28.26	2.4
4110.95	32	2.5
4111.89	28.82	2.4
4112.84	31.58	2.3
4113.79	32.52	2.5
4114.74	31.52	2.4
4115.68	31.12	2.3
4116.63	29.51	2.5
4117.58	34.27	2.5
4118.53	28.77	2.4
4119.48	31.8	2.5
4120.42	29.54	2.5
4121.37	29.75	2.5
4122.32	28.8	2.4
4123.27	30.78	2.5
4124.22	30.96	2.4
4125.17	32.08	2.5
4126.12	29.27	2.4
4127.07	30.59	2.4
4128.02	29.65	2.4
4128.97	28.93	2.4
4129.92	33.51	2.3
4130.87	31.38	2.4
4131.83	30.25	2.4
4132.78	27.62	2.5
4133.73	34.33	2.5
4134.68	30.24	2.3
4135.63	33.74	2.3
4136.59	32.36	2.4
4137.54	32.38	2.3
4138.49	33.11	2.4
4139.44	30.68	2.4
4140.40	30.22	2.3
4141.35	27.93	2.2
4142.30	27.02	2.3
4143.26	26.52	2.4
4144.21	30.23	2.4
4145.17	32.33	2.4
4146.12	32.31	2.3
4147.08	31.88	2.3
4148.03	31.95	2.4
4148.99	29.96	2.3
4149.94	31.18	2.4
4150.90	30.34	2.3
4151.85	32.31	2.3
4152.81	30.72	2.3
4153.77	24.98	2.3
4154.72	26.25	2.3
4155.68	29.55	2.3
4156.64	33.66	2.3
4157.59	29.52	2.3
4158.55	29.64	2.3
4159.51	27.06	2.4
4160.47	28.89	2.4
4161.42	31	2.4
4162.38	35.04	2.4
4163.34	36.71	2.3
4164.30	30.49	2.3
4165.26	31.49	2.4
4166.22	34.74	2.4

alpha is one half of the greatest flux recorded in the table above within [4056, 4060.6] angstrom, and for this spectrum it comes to 16.4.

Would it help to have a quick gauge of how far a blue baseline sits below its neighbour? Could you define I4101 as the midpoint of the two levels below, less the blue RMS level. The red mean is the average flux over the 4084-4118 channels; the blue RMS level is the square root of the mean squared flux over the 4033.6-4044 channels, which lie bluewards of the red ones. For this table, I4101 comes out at -1.49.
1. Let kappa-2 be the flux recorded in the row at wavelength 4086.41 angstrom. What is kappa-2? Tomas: 29.6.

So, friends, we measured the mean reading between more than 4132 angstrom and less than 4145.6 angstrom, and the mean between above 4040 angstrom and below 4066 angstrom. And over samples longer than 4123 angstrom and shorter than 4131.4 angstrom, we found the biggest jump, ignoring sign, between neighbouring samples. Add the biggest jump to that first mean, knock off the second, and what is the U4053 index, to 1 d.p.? 5.2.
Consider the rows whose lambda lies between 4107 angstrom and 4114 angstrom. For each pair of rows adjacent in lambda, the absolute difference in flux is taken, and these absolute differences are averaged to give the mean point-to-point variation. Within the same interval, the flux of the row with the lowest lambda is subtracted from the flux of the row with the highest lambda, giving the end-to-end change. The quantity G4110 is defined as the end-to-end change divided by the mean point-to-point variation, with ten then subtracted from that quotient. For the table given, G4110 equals -8.0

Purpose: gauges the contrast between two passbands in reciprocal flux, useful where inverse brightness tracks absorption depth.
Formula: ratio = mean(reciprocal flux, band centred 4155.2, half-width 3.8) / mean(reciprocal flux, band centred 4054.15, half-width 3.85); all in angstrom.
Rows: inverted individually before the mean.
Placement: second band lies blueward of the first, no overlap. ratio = 1.09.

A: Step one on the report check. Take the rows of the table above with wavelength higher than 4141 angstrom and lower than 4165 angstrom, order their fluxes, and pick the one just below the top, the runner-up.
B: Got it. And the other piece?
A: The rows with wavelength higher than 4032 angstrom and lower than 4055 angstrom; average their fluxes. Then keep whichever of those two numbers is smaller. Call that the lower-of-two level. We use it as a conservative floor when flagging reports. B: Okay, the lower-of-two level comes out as 30.5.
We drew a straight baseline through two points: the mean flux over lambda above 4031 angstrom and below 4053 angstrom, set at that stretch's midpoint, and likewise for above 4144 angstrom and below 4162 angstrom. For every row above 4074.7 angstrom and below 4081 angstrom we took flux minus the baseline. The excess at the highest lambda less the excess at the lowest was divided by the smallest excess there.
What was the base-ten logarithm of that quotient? -0.46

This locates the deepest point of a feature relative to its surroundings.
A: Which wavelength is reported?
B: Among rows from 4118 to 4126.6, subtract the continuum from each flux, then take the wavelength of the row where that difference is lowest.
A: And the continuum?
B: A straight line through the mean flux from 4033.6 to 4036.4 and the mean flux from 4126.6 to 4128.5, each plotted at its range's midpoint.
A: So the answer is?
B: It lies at 4118.53 angstrom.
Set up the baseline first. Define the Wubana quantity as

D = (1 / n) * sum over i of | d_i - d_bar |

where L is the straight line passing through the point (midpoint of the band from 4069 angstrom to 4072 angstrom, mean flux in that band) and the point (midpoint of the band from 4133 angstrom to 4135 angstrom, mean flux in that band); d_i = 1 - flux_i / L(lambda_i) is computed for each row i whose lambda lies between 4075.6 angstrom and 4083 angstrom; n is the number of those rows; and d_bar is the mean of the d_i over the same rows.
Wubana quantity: 0.04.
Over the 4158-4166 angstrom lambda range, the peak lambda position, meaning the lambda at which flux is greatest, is 4163.34 angstrom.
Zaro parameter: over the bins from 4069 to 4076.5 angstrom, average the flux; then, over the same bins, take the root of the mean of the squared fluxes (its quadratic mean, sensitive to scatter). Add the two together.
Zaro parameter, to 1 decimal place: 59.8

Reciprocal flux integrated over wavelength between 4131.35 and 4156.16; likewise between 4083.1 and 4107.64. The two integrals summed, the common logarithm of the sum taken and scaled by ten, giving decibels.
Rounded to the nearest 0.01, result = 2.45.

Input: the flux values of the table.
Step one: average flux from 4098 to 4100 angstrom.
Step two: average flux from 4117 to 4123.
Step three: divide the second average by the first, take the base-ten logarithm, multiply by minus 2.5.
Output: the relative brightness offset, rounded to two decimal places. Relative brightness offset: -0.23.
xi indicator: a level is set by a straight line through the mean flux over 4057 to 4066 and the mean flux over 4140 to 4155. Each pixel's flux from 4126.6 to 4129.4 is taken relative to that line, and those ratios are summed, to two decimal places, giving 3.01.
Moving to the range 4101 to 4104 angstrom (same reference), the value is 1.87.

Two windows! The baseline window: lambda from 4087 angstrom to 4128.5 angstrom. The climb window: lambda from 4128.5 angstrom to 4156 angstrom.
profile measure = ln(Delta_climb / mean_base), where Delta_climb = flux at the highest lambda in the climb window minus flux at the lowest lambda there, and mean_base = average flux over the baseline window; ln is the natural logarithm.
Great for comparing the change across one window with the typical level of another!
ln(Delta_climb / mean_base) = -3.8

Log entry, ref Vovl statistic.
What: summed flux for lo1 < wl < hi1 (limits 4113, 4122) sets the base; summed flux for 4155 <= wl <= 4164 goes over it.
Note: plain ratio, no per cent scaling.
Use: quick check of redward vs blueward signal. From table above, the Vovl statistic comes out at 1.01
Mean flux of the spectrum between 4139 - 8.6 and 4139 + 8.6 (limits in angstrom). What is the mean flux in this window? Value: 30.8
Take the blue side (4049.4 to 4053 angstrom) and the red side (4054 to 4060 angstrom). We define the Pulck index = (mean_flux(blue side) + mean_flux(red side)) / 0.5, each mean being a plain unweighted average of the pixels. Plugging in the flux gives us 130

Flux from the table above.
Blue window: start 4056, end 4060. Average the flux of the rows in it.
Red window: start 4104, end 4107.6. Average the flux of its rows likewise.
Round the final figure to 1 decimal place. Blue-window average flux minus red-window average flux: 4.5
